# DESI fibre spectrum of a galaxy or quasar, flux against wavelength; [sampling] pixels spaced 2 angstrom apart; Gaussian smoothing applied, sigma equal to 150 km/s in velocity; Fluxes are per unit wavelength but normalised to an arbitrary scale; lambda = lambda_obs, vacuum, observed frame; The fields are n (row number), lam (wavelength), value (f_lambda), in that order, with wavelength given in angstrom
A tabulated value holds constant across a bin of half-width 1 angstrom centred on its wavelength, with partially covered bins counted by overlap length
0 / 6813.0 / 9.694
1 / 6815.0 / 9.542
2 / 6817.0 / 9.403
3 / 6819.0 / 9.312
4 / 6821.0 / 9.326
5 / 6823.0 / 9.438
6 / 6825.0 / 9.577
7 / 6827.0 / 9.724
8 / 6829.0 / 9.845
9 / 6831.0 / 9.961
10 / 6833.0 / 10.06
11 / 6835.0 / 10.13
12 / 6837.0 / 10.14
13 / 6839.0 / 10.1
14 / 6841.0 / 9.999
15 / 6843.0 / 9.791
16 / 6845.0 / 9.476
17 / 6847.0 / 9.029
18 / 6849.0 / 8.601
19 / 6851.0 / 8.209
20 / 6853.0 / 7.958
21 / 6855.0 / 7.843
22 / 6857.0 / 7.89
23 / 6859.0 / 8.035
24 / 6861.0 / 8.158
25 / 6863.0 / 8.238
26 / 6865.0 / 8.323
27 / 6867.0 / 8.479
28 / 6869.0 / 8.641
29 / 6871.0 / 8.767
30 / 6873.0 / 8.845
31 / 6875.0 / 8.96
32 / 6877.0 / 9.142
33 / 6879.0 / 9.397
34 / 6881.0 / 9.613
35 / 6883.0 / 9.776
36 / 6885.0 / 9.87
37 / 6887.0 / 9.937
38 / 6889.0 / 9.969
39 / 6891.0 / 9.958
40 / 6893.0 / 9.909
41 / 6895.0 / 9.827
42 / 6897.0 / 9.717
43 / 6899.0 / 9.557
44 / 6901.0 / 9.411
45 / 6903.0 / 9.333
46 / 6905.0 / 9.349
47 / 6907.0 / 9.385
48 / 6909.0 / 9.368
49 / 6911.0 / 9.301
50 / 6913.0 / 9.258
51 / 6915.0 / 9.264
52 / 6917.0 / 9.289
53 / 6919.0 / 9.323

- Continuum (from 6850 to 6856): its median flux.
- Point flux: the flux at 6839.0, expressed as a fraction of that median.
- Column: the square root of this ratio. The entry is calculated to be 1.13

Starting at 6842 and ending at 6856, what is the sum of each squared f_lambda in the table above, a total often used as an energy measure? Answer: 533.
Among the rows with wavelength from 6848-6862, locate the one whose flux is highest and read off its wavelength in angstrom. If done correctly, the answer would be 6849.0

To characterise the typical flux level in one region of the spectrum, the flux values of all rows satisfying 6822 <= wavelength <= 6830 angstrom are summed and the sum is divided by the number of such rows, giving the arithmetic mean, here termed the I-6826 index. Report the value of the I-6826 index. 9.6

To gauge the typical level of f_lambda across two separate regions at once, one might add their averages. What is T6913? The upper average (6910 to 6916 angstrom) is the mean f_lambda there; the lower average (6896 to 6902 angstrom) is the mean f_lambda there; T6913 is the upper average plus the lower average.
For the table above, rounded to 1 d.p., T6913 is 18.8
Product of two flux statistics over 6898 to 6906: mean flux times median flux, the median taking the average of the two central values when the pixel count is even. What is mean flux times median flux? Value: 88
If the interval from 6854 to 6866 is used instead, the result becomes 65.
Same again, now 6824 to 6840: 100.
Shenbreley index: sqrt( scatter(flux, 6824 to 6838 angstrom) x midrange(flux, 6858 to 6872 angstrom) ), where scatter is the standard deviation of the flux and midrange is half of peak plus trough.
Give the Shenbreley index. 1.3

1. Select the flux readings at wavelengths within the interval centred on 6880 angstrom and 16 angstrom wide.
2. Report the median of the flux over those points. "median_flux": 9.5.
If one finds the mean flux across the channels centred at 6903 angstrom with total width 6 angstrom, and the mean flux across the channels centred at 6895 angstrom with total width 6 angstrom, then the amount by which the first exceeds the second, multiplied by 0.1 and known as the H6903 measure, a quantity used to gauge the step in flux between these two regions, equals -0.05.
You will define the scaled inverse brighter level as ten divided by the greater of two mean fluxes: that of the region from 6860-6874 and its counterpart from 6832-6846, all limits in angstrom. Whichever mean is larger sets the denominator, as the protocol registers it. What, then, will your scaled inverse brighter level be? 1.00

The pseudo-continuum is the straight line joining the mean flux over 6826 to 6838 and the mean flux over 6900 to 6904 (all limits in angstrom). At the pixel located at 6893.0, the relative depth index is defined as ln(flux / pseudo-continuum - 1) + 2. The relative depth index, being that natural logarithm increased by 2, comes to -1.02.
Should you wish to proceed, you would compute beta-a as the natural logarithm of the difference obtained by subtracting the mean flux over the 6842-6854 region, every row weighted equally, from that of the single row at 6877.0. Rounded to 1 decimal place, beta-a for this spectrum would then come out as -1.2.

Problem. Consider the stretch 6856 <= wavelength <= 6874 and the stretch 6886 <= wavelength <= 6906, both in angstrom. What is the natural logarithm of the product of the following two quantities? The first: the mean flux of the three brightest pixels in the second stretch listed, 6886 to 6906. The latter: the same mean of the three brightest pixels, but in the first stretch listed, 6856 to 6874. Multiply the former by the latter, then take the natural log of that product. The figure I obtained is 4.47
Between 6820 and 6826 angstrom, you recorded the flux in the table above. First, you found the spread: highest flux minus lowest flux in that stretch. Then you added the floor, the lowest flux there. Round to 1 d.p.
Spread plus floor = 9.6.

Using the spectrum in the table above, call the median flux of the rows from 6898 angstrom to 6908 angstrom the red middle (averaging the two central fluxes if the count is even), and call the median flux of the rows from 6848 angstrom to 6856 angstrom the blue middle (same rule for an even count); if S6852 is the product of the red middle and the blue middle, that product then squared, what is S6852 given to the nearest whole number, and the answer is 5755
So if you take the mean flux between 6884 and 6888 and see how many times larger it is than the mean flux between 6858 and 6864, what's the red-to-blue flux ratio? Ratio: 1.2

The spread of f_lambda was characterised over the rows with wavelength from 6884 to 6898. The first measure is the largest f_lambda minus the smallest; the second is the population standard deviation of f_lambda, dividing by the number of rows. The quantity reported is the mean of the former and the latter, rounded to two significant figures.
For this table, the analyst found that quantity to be 0.17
